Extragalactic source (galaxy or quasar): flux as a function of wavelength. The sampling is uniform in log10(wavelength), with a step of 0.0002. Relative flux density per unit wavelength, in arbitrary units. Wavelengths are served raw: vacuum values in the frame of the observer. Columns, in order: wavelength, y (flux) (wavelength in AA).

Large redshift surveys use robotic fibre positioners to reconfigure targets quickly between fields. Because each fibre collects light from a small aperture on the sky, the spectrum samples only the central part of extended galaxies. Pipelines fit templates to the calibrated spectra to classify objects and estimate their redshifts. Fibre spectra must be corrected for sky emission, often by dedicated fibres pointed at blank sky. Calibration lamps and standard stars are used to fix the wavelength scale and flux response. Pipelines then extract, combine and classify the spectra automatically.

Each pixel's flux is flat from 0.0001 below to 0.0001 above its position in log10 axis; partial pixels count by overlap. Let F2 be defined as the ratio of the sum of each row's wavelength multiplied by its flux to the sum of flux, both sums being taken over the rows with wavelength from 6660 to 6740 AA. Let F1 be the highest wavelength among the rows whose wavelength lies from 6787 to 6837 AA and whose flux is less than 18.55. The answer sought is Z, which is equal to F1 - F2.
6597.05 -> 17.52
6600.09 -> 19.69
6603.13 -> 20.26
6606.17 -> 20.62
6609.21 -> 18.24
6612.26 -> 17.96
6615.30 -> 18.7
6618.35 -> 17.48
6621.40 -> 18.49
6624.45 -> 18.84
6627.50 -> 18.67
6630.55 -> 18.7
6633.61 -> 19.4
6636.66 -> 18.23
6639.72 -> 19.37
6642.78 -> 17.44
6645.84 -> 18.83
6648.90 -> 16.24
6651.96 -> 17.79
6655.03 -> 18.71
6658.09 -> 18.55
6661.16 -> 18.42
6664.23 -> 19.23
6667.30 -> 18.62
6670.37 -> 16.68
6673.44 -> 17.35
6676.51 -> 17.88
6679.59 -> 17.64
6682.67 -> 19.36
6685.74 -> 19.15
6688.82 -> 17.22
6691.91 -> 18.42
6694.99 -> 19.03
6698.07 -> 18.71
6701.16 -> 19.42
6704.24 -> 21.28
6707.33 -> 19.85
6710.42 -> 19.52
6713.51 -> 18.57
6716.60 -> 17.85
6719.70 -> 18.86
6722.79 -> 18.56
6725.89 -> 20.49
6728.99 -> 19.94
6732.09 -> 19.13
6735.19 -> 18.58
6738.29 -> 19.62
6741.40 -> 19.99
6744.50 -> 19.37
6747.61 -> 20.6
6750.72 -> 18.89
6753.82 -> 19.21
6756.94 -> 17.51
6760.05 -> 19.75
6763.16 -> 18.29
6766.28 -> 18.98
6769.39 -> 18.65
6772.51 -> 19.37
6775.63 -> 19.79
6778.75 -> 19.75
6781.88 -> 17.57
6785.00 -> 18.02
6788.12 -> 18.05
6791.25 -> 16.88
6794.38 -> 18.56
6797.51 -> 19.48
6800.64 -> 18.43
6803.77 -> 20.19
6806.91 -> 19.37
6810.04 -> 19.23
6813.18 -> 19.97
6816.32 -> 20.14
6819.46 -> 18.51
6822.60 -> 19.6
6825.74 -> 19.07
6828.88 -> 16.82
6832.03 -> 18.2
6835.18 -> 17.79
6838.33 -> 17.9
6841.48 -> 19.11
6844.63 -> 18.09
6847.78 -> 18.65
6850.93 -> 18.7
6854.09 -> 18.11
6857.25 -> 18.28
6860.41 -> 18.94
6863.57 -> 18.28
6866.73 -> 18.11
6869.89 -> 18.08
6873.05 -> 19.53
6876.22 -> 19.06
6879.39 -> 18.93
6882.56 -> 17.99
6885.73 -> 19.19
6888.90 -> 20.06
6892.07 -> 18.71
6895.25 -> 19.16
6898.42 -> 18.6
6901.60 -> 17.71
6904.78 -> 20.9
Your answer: 135.0 AA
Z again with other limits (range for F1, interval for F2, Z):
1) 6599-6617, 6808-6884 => -233.8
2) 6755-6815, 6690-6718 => 96.4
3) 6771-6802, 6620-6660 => 161.1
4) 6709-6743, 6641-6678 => 57.0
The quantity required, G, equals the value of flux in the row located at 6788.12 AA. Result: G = 18.05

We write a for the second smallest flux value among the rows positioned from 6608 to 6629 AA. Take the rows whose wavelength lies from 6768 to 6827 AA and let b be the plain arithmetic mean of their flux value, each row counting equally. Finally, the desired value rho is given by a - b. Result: -1.02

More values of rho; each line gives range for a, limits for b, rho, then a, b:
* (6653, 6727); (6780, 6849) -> -1.40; 17.22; 18.6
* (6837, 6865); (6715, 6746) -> -1.15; 18.09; 19.2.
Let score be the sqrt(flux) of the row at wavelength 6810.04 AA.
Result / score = 4.39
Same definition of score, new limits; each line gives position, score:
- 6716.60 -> 4.22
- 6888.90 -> 4.48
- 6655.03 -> 4.33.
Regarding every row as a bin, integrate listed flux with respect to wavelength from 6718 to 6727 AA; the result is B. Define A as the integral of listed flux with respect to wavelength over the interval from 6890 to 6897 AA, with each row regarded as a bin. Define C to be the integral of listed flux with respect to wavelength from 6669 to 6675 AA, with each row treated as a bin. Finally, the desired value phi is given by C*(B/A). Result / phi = 133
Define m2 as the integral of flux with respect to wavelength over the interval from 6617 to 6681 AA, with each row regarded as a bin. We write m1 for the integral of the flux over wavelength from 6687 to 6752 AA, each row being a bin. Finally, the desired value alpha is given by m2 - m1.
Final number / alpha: -84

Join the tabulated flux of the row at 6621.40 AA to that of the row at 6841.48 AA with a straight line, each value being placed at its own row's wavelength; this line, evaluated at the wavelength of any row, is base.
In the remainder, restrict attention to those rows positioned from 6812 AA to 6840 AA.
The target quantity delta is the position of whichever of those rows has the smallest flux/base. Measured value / 6828.88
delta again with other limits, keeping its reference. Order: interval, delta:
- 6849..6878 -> 6869.89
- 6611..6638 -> 6618.35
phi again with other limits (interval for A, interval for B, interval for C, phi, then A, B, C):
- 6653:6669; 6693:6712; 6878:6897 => 451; 298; 373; 361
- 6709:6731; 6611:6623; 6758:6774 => 157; 420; 218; 303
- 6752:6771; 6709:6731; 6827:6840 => 272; 356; 420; 230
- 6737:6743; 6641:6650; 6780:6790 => 239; 119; 159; 179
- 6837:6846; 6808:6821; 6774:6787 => 373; 165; 253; 244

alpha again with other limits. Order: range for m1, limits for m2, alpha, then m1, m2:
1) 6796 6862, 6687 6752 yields 10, 1240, 1250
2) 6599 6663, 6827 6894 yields 50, 1190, 1240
